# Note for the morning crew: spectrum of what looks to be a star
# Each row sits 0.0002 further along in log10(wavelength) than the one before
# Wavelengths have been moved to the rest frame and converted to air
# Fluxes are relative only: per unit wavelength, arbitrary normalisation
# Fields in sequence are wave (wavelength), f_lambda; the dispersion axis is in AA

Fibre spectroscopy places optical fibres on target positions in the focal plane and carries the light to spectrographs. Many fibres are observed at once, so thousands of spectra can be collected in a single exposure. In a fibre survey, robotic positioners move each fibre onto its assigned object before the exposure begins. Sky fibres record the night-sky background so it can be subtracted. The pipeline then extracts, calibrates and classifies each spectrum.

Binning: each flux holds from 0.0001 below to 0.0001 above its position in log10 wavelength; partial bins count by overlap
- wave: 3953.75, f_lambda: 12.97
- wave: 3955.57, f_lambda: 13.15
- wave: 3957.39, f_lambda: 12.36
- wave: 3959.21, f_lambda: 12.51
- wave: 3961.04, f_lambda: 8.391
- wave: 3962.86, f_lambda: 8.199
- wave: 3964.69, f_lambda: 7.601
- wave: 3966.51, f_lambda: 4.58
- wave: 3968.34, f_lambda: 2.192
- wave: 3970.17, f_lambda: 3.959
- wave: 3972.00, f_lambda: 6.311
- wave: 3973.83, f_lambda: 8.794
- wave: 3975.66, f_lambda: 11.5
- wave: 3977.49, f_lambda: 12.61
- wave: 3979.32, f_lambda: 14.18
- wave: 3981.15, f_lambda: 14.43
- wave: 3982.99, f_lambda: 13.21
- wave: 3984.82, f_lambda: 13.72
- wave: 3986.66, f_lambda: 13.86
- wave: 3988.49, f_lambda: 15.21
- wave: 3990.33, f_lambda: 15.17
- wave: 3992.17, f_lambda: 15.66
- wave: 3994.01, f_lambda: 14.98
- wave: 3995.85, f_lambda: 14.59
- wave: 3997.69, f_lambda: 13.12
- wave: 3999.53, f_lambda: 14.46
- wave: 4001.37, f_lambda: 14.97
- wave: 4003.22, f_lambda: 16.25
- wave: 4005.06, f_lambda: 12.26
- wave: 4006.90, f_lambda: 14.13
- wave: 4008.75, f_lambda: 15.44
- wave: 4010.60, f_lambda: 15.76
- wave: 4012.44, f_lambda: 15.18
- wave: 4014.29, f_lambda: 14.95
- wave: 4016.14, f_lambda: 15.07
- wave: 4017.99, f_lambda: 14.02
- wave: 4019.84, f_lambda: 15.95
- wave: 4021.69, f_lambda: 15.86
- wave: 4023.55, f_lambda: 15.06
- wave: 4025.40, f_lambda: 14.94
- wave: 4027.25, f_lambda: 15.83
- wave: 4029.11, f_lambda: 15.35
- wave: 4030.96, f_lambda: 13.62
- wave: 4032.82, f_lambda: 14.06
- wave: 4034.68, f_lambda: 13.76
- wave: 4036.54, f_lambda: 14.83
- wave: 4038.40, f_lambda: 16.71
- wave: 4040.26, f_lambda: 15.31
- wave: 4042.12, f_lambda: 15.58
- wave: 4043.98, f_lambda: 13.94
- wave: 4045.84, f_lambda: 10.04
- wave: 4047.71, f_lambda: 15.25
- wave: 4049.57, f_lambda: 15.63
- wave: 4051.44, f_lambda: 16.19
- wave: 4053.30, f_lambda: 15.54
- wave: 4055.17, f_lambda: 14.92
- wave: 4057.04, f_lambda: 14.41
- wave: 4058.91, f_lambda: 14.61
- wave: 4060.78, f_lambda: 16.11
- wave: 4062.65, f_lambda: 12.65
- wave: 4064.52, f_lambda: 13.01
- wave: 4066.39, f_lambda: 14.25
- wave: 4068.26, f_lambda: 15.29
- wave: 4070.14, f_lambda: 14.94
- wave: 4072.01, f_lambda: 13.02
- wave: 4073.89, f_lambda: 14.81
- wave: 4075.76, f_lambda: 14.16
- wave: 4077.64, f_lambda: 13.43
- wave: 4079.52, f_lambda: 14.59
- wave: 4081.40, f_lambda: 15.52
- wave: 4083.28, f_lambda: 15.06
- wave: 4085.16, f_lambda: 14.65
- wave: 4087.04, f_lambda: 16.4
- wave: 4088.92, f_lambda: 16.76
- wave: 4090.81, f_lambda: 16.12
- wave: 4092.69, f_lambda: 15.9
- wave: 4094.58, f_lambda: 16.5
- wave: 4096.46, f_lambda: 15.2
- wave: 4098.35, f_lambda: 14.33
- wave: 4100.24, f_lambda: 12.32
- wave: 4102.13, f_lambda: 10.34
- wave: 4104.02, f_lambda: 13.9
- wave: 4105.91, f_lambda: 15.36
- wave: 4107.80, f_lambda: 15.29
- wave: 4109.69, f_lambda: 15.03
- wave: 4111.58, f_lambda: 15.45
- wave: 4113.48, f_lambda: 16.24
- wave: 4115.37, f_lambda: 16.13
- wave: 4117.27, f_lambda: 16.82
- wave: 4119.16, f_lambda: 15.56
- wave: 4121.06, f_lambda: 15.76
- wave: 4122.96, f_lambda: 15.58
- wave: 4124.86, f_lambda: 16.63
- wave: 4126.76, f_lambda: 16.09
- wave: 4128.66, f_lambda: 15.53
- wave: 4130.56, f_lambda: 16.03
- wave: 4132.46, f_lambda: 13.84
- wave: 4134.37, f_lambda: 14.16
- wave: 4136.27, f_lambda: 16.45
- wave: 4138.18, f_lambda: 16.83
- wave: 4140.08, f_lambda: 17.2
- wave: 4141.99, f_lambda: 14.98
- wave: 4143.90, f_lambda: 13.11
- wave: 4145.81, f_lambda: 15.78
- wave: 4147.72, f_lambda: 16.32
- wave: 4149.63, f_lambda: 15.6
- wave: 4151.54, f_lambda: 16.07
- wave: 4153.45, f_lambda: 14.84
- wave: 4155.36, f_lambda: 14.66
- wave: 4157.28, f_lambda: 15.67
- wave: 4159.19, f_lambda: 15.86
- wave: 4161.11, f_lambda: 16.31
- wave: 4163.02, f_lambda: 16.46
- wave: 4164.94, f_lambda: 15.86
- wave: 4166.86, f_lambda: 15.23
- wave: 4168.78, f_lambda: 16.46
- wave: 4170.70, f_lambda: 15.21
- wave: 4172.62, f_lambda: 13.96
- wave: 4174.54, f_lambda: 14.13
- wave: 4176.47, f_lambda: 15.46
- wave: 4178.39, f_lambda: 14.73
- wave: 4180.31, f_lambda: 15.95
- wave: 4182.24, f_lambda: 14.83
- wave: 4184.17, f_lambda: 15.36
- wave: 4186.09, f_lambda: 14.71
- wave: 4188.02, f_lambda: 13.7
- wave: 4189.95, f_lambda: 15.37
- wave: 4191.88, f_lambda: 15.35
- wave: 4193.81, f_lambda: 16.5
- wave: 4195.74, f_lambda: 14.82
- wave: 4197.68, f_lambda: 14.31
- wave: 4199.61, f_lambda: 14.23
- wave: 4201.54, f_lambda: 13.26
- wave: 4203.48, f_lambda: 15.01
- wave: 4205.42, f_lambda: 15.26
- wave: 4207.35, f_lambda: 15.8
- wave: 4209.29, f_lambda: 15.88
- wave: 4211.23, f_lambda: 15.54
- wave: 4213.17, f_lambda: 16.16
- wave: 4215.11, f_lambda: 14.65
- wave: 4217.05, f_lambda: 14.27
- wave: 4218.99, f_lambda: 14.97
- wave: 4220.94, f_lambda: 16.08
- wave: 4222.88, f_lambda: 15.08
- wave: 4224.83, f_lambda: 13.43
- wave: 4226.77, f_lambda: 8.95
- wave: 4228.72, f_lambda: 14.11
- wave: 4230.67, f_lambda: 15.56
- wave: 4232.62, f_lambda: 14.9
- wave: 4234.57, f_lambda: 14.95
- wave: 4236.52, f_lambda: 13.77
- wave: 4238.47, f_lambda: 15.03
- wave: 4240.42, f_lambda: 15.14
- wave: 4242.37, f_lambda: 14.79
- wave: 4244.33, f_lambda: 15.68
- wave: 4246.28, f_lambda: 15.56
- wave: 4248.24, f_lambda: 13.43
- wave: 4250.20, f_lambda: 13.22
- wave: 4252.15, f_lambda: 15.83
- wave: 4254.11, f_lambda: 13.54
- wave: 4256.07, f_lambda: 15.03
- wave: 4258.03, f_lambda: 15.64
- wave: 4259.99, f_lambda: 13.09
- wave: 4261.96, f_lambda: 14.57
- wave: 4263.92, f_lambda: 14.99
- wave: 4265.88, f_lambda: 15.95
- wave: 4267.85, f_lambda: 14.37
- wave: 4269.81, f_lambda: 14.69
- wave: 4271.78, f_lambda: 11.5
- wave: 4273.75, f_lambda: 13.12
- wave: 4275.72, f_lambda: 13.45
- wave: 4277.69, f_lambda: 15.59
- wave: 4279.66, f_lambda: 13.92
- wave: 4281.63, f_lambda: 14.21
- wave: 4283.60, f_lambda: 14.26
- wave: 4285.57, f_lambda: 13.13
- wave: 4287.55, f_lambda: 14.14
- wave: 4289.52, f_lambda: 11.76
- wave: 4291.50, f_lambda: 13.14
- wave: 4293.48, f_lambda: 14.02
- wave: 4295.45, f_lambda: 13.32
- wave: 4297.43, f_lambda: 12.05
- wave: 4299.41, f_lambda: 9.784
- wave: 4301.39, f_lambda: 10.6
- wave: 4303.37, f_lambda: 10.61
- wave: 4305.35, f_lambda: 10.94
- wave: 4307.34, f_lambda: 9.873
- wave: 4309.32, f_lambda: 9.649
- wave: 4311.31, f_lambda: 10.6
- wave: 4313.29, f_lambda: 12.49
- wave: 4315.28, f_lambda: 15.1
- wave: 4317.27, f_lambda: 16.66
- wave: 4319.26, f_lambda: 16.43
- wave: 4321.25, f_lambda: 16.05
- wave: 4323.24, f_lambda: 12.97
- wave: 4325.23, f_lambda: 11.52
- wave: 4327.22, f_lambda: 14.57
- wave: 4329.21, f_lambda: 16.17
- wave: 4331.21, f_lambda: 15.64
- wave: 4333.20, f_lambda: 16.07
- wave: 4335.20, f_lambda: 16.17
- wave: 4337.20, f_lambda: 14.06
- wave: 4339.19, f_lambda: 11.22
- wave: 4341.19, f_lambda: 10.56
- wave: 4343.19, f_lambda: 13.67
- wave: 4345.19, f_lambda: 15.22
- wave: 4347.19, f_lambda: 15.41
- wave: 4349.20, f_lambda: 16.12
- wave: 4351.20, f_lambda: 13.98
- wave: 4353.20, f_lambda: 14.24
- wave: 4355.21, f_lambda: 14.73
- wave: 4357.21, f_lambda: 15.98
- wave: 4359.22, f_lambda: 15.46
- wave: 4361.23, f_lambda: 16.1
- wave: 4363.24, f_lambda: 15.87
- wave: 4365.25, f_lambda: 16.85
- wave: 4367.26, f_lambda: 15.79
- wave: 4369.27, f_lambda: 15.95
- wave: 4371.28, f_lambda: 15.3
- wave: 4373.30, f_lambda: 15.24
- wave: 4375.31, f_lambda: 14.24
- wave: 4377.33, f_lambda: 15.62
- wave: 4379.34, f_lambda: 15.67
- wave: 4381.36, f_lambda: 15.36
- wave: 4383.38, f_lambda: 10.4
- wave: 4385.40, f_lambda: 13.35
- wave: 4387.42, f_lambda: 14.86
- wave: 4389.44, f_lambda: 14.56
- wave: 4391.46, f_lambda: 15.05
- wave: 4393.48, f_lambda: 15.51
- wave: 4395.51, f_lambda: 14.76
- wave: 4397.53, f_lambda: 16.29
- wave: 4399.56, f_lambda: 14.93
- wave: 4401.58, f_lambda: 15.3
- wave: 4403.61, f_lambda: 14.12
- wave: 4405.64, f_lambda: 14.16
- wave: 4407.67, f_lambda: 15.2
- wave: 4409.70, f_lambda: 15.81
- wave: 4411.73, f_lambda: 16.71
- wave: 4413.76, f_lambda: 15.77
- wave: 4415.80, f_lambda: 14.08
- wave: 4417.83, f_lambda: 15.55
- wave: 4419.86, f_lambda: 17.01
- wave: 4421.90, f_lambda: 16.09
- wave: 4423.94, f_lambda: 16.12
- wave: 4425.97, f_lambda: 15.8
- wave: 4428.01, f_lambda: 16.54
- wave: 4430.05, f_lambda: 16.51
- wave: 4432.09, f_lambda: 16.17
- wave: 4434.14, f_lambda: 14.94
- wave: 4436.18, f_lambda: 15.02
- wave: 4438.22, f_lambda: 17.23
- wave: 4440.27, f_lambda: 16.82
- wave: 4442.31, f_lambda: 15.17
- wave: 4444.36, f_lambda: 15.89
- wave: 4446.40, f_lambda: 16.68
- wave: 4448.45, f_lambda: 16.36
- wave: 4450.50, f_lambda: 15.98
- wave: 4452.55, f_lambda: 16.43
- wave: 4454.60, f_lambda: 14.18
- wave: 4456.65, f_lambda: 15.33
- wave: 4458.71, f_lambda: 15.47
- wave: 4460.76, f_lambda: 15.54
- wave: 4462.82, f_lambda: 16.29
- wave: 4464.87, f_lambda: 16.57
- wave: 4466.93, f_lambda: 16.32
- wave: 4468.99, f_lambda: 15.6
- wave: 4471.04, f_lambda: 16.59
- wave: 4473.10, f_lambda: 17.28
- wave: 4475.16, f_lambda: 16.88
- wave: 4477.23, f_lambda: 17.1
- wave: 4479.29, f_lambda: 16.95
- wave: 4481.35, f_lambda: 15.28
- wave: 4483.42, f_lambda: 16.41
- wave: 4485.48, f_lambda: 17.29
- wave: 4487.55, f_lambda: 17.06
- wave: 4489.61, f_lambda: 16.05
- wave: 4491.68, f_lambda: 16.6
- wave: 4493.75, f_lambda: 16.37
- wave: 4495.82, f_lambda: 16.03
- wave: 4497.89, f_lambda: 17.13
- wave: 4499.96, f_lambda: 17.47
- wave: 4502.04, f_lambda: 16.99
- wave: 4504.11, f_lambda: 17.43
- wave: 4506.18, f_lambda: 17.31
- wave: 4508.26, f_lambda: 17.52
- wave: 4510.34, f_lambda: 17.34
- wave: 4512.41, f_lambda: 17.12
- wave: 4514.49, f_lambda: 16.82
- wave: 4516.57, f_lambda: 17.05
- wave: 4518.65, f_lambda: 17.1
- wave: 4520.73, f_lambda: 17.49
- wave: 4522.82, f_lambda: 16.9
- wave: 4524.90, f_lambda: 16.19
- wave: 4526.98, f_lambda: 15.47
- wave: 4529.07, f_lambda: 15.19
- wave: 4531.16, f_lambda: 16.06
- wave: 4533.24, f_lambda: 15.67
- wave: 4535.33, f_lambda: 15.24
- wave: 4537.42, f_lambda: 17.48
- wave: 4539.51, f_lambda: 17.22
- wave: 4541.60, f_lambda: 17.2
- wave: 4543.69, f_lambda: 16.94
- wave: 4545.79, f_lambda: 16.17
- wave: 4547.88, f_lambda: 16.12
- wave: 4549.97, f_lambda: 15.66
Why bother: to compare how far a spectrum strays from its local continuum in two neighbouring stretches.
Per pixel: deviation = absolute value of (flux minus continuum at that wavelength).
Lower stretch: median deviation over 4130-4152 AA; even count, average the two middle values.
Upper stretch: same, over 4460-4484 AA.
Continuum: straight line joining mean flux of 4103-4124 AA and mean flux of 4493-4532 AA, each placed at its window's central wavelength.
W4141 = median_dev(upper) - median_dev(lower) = -0.41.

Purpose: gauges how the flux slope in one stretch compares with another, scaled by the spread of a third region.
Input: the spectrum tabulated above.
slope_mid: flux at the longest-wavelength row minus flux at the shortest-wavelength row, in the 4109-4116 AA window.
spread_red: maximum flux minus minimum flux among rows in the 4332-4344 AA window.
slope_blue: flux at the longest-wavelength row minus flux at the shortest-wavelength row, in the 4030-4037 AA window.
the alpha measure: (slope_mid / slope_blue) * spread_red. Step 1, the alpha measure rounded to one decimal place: 5.1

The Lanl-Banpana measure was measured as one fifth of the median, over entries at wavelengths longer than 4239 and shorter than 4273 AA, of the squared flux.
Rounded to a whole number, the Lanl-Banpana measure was 44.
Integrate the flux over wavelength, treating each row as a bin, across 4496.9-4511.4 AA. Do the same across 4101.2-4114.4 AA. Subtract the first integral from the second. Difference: -59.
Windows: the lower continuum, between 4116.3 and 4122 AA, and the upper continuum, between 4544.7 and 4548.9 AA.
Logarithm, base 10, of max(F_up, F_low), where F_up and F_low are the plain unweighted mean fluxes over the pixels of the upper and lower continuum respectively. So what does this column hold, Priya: 1.21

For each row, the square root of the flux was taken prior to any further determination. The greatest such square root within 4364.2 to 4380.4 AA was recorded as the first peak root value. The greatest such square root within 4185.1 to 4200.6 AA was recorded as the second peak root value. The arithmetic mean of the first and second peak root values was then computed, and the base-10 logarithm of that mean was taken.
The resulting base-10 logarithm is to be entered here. 0.611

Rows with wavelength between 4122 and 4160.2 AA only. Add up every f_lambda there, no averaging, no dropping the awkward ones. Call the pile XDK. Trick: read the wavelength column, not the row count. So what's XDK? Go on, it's 311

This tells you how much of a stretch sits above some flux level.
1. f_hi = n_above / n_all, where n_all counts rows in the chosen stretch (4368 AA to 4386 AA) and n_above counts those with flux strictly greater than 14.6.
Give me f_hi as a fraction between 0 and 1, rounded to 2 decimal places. 0.67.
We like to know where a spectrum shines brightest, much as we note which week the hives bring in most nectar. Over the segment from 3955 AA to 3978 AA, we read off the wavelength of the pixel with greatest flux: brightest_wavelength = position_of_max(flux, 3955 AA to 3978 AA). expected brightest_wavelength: 3955.57 AA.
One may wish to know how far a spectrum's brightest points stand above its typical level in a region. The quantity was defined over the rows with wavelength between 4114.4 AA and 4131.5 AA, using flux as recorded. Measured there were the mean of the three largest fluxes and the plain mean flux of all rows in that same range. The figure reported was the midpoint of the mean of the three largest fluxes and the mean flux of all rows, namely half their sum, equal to 16.27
